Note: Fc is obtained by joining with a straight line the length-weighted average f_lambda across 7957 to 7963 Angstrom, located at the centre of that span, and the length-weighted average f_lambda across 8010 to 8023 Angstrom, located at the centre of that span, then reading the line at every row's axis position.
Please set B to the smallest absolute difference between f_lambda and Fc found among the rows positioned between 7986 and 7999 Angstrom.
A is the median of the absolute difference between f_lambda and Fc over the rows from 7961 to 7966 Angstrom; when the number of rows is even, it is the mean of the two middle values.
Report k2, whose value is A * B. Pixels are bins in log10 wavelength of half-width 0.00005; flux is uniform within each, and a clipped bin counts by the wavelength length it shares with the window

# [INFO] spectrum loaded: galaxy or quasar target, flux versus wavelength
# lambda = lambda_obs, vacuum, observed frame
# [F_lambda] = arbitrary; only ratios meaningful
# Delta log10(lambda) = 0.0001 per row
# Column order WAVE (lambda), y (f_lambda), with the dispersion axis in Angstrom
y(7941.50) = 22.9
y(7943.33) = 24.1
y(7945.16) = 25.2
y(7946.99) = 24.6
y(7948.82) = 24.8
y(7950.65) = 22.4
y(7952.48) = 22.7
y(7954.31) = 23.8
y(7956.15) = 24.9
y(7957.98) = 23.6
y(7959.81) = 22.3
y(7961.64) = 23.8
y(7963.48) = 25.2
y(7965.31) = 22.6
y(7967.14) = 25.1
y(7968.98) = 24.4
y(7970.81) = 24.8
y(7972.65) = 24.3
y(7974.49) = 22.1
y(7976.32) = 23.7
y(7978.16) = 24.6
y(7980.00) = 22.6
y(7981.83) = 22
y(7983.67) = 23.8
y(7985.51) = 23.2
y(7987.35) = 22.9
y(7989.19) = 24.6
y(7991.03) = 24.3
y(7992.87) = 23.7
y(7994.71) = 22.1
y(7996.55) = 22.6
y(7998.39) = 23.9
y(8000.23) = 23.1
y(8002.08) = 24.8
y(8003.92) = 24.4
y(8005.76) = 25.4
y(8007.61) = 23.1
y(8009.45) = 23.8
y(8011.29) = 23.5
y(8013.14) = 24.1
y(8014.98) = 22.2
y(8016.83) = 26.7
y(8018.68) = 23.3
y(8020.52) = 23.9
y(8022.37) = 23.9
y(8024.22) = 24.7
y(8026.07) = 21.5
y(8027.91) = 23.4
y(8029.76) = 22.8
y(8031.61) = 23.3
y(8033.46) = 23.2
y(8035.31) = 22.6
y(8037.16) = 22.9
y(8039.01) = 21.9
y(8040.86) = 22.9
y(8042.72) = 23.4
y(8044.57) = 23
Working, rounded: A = 0.85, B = 0.01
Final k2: 0.01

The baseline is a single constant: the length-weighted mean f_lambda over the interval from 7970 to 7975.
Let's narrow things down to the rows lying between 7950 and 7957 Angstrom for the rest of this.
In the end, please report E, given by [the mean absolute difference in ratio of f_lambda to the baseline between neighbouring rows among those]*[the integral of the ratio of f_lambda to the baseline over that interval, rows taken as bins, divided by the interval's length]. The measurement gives 0.034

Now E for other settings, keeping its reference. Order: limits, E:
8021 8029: 0.081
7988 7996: 0.035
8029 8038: 0.015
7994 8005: 0.039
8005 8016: 0.048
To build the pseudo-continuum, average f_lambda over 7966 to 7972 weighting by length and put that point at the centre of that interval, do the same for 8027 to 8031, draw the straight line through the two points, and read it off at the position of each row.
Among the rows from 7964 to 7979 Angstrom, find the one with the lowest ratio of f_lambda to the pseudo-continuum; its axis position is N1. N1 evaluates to 7974.49 Angstrom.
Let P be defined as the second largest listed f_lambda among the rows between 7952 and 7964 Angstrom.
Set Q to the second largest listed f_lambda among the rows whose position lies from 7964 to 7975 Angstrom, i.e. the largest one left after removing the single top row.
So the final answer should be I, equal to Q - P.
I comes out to -0.1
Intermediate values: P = 24.9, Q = 24.8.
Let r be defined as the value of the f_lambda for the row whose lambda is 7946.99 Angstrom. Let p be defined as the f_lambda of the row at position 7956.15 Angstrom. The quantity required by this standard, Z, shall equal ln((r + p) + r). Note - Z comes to 4.305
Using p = 24.9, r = 24.6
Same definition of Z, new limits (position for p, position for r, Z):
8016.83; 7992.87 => 4.305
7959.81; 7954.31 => 4.247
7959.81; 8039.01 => 4.191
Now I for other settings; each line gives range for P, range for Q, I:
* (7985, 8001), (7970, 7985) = 0.3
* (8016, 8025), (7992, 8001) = -1.0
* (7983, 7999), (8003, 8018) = 1.1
